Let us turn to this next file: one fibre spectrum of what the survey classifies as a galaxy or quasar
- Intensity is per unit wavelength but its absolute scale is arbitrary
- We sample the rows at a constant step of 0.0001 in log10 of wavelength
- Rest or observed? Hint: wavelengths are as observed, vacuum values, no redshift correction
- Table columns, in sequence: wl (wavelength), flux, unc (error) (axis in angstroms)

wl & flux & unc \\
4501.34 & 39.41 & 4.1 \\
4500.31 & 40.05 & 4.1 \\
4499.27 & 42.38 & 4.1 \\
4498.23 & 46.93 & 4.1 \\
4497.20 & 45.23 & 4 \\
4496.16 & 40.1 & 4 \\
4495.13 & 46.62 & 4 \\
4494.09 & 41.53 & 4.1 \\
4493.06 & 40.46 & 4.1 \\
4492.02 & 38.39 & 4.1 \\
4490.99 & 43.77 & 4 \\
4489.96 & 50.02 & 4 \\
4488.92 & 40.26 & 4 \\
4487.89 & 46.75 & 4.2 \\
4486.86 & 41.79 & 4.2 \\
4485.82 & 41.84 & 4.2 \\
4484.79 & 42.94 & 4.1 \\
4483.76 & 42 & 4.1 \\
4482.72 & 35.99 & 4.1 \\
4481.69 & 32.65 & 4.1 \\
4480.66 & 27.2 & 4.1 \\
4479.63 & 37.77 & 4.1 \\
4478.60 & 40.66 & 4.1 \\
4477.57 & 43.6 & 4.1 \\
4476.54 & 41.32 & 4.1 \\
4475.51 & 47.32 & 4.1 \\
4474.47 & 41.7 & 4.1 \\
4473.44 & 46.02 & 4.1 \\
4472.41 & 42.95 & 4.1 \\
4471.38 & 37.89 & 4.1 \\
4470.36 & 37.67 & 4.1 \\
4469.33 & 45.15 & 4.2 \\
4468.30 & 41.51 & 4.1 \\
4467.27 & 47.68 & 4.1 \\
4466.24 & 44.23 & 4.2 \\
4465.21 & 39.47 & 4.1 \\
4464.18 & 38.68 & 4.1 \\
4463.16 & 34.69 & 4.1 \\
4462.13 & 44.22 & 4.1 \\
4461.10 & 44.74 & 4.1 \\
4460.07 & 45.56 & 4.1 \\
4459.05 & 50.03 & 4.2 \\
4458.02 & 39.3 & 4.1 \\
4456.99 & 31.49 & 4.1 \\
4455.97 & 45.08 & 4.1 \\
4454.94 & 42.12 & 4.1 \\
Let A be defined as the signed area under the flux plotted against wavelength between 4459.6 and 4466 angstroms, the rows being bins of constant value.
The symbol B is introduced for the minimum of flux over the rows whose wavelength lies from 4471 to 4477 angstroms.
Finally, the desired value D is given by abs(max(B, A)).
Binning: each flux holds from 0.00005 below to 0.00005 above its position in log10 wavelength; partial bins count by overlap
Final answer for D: 264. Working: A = 264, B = 37.89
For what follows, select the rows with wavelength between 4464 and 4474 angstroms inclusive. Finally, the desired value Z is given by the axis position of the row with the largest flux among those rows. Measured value 4467.27 angstroms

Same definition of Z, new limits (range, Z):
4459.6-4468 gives 4467.27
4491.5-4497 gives 4495.13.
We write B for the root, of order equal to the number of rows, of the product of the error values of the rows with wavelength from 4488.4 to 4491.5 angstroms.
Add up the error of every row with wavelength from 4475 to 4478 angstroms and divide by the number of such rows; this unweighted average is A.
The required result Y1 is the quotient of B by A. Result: 0.98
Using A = 4.10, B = 4.00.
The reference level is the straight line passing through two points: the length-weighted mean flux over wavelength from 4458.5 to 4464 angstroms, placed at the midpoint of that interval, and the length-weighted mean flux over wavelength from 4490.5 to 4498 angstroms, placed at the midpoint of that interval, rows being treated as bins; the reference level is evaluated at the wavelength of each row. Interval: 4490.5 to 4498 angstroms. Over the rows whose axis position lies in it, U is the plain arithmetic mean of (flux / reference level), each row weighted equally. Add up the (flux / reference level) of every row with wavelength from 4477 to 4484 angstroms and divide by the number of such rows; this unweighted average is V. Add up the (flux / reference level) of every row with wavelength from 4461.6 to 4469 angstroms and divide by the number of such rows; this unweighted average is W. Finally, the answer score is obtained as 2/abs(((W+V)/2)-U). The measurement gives 24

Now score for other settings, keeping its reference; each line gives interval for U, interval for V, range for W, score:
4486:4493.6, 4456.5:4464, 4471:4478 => 55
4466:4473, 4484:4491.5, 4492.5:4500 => 45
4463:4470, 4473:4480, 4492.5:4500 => 44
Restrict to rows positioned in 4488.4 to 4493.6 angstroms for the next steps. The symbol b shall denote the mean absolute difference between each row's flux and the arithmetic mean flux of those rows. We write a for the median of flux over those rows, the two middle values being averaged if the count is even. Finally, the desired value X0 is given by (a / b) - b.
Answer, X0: 8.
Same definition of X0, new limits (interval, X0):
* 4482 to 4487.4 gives 19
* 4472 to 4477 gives 17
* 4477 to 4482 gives 2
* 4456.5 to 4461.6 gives 3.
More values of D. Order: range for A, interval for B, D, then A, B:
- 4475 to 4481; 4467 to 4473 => 240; 240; 37.67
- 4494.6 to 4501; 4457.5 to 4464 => 278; 278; 34.69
